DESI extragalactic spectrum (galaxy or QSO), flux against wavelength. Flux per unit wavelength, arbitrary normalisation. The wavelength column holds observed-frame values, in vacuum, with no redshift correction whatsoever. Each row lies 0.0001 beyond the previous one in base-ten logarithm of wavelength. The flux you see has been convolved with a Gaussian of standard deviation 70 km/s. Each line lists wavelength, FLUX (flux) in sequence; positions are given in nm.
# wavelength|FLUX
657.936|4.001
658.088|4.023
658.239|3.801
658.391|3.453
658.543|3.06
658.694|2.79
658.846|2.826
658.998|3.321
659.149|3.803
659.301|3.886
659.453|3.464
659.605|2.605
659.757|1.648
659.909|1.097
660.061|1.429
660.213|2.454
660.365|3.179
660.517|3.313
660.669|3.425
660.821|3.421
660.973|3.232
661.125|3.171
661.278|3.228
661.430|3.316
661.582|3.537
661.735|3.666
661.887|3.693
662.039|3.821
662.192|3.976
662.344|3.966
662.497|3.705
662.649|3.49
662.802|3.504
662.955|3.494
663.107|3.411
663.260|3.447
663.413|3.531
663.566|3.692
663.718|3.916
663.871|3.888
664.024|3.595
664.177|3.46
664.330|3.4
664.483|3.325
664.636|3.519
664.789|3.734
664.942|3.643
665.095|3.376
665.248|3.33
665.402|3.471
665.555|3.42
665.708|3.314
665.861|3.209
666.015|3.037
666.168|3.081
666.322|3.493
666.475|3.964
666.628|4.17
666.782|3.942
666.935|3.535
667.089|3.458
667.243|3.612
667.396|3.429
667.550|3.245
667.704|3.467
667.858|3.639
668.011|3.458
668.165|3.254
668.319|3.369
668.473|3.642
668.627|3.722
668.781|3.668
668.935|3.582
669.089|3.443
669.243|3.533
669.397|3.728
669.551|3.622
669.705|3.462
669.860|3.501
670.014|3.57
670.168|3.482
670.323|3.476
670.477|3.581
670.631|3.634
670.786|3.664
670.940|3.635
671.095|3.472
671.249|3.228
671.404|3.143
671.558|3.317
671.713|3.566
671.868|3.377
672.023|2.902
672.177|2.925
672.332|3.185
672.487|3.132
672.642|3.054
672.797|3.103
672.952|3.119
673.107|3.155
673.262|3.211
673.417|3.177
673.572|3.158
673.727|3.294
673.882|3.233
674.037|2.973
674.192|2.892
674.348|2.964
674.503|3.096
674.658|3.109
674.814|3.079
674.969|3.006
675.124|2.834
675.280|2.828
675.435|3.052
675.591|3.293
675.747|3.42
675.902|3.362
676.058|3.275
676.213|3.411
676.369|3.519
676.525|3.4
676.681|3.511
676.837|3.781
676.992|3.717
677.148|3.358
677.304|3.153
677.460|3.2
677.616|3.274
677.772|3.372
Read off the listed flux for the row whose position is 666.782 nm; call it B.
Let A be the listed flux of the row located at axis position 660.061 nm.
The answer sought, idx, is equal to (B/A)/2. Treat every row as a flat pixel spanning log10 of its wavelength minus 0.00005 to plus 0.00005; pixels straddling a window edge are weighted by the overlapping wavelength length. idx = 1.38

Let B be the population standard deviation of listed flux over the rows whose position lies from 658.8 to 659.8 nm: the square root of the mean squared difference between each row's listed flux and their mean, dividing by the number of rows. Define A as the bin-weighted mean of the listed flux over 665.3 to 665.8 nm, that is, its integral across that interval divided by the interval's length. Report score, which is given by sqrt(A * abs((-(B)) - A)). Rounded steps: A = 3.39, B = 0.73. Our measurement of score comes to 3.74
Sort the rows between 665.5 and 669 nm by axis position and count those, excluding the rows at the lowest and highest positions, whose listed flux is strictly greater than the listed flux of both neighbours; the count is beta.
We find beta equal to 4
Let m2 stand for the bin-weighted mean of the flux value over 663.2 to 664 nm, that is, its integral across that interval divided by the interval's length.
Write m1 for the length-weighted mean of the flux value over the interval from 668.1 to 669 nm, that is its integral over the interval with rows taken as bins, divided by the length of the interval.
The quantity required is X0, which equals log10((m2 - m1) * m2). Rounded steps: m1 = 3.542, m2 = 3.69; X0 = -0.3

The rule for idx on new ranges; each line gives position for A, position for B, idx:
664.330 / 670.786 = 0.54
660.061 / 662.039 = 1.34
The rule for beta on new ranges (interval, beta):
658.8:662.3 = 2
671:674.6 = 4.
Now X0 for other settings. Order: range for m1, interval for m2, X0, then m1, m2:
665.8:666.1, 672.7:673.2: -1.5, 3.114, 3.12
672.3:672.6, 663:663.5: 0.1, 3.139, 3.47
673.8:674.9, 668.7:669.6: 0.3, 3.051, 3.60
